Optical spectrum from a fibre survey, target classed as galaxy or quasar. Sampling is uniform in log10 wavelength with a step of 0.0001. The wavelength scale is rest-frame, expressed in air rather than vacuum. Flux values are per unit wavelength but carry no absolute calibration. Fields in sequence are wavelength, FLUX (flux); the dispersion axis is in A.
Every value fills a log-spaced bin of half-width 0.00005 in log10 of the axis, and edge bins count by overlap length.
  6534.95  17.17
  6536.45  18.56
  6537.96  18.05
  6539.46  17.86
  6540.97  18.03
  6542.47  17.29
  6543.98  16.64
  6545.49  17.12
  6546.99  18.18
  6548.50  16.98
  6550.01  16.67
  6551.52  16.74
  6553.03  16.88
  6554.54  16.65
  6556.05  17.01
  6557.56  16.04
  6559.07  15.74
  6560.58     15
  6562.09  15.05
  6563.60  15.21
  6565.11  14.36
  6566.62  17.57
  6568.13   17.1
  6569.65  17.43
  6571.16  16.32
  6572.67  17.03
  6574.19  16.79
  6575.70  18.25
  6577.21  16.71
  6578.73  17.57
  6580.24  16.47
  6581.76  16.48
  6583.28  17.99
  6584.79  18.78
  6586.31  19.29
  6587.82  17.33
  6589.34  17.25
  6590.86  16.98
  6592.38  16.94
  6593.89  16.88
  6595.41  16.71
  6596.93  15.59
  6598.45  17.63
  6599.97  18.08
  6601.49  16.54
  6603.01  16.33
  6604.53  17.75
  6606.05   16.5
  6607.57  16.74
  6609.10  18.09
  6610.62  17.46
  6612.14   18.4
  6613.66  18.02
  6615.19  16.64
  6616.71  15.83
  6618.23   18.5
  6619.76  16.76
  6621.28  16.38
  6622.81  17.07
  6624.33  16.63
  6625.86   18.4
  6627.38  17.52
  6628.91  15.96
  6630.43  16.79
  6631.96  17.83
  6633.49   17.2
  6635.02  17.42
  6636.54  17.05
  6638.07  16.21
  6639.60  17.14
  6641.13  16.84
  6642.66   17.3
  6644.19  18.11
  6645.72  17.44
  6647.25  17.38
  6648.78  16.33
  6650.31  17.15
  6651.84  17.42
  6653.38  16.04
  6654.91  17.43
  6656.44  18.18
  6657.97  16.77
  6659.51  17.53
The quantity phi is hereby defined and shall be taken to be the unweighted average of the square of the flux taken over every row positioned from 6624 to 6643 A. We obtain 293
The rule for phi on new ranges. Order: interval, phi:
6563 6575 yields 273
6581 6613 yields 301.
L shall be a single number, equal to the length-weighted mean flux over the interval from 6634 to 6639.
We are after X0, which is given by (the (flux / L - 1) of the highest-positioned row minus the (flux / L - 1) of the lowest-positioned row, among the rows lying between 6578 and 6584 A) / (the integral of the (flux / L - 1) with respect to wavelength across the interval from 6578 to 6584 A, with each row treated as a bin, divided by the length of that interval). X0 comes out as 2.2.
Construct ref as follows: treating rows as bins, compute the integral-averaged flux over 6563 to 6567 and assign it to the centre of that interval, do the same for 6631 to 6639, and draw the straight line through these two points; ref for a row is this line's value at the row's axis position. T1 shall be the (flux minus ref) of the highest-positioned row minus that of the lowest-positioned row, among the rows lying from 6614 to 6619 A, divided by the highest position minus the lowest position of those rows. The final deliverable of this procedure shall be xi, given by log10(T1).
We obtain -0.23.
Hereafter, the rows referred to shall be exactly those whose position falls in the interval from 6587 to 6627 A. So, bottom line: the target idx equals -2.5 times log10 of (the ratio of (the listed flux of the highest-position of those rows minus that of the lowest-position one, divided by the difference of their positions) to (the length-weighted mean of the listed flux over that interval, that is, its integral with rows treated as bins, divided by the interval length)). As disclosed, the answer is 7.0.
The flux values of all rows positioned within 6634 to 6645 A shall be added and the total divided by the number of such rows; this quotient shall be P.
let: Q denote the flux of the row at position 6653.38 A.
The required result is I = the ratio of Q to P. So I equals 0.935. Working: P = 17.2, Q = 16.04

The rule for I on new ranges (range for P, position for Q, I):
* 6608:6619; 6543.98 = 0.947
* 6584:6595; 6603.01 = 0.926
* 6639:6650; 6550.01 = 0.968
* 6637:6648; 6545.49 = 0.995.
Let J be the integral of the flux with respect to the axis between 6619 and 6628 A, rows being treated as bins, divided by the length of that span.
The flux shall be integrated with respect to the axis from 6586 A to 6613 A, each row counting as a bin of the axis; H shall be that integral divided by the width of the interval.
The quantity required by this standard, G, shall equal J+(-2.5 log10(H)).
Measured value 14.0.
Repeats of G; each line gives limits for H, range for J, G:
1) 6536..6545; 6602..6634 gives 14.1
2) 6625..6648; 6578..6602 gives 14.2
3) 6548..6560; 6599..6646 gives 14.1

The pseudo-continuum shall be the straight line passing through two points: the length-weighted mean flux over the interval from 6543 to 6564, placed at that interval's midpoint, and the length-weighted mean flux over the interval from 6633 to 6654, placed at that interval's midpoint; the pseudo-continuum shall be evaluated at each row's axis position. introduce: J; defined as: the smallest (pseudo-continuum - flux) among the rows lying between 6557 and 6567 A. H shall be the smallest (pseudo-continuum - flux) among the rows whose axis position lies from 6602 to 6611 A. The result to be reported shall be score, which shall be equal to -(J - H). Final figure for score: -0.2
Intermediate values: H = -1.3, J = -1.0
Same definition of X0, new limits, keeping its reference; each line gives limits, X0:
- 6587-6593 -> -1.7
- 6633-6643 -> 1.2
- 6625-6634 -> -3.4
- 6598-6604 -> -6.0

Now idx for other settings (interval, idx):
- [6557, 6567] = 4.9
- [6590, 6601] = 5.4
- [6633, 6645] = 5.8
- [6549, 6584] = 6.6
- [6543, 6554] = 7.0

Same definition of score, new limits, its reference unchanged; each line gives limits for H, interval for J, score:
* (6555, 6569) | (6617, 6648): 0.6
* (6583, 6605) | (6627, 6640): -1.8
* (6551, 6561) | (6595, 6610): 0.8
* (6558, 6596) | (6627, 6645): -1.6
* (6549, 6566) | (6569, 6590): 2.1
